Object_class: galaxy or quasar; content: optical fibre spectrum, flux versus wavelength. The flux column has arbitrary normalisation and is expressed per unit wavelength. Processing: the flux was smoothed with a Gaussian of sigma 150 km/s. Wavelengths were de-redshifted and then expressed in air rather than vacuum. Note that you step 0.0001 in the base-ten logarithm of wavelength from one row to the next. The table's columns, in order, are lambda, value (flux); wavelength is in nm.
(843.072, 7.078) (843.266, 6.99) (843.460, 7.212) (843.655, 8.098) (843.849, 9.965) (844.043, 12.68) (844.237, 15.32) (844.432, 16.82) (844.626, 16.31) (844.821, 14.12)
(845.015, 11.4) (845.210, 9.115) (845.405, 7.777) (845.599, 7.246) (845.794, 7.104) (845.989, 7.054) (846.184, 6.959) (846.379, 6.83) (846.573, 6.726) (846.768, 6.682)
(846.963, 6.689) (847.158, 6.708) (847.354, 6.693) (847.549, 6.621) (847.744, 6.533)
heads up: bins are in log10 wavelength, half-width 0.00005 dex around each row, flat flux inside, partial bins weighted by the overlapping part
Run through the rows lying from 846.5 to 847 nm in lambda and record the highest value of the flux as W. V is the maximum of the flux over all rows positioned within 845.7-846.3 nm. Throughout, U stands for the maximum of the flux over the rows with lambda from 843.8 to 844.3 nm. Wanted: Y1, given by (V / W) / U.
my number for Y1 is 0.069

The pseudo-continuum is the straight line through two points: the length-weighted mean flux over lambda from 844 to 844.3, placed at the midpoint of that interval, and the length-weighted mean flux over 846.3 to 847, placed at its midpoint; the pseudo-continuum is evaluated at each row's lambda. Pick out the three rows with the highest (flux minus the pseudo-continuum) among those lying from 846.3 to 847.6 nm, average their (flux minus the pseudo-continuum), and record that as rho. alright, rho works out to 2.0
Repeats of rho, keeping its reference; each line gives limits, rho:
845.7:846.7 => -0.7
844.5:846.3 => 1.8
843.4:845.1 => 3.0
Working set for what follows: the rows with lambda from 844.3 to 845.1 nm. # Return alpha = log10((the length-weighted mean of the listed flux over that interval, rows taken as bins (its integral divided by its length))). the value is 1.17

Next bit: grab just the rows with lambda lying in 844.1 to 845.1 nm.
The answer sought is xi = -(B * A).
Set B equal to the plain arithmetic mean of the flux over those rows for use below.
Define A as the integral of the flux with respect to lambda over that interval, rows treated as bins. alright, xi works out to -218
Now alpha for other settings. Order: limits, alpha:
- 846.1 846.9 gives 0.83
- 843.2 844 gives 0.93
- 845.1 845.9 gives 0.89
